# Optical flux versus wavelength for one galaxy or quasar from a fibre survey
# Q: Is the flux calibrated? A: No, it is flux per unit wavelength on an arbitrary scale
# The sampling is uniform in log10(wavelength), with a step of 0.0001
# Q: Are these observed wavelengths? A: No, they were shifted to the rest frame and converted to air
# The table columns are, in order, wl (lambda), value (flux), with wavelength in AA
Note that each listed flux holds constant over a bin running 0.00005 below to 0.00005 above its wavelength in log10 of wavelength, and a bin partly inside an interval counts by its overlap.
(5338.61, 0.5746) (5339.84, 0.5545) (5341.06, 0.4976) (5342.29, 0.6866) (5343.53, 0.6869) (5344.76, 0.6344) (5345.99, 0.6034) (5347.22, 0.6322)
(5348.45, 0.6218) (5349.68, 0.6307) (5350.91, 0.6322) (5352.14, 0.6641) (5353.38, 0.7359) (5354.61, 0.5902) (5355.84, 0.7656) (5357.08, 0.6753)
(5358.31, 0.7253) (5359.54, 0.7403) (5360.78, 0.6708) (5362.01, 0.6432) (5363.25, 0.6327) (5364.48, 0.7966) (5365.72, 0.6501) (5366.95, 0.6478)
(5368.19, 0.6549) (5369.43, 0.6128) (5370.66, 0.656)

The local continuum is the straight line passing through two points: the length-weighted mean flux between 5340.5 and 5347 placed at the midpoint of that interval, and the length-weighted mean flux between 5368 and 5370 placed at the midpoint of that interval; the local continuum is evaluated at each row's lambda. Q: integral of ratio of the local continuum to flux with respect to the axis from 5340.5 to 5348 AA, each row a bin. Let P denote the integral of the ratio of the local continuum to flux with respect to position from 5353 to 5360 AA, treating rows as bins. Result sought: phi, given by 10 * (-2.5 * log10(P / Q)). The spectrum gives 2.0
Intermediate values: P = 6.3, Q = 7.6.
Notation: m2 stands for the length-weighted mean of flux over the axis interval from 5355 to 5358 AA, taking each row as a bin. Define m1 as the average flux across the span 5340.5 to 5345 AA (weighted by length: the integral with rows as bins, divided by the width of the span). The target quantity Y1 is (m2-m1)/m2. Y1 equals 0.120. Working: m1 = 0.63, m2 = 0.71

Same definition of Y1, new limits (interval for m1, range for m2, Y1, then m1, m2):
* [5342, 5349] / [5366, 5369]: 0.010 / 0.64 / 0.65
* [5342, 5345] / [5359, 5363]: 0.012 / 0.67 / 0.68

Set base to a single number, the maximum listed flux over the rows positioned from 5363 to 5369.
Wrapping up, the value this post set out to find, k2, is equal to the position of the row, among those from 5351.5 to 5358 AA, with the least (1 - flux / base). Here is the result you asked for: 5355.84 AA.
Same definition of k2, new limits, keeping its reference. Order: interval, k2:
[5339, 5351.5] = 5343.53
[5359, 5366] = 5364.48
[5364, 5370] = 5364.48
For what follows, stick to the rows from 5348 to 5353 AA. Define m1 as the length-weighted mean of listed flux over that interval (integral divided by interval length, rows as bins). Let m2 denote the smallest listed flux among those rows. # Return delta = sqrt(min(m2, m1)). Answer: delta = 0.789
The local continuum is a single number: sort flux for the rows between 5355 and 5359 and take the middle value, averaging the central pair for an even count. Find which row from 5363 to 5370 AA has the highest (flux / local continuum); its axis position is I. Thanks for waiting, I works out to 5364.48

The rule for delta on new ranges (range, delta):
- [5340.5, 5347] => 0.705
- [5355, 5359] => 0.822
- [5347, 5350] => 0.789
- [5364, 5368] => 0.805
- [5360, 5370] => 0.783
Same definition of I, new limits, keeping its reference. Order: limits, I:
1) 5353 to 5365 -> 5364.48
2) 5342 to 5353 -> 5343.53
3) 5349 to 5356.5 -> 5355.84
